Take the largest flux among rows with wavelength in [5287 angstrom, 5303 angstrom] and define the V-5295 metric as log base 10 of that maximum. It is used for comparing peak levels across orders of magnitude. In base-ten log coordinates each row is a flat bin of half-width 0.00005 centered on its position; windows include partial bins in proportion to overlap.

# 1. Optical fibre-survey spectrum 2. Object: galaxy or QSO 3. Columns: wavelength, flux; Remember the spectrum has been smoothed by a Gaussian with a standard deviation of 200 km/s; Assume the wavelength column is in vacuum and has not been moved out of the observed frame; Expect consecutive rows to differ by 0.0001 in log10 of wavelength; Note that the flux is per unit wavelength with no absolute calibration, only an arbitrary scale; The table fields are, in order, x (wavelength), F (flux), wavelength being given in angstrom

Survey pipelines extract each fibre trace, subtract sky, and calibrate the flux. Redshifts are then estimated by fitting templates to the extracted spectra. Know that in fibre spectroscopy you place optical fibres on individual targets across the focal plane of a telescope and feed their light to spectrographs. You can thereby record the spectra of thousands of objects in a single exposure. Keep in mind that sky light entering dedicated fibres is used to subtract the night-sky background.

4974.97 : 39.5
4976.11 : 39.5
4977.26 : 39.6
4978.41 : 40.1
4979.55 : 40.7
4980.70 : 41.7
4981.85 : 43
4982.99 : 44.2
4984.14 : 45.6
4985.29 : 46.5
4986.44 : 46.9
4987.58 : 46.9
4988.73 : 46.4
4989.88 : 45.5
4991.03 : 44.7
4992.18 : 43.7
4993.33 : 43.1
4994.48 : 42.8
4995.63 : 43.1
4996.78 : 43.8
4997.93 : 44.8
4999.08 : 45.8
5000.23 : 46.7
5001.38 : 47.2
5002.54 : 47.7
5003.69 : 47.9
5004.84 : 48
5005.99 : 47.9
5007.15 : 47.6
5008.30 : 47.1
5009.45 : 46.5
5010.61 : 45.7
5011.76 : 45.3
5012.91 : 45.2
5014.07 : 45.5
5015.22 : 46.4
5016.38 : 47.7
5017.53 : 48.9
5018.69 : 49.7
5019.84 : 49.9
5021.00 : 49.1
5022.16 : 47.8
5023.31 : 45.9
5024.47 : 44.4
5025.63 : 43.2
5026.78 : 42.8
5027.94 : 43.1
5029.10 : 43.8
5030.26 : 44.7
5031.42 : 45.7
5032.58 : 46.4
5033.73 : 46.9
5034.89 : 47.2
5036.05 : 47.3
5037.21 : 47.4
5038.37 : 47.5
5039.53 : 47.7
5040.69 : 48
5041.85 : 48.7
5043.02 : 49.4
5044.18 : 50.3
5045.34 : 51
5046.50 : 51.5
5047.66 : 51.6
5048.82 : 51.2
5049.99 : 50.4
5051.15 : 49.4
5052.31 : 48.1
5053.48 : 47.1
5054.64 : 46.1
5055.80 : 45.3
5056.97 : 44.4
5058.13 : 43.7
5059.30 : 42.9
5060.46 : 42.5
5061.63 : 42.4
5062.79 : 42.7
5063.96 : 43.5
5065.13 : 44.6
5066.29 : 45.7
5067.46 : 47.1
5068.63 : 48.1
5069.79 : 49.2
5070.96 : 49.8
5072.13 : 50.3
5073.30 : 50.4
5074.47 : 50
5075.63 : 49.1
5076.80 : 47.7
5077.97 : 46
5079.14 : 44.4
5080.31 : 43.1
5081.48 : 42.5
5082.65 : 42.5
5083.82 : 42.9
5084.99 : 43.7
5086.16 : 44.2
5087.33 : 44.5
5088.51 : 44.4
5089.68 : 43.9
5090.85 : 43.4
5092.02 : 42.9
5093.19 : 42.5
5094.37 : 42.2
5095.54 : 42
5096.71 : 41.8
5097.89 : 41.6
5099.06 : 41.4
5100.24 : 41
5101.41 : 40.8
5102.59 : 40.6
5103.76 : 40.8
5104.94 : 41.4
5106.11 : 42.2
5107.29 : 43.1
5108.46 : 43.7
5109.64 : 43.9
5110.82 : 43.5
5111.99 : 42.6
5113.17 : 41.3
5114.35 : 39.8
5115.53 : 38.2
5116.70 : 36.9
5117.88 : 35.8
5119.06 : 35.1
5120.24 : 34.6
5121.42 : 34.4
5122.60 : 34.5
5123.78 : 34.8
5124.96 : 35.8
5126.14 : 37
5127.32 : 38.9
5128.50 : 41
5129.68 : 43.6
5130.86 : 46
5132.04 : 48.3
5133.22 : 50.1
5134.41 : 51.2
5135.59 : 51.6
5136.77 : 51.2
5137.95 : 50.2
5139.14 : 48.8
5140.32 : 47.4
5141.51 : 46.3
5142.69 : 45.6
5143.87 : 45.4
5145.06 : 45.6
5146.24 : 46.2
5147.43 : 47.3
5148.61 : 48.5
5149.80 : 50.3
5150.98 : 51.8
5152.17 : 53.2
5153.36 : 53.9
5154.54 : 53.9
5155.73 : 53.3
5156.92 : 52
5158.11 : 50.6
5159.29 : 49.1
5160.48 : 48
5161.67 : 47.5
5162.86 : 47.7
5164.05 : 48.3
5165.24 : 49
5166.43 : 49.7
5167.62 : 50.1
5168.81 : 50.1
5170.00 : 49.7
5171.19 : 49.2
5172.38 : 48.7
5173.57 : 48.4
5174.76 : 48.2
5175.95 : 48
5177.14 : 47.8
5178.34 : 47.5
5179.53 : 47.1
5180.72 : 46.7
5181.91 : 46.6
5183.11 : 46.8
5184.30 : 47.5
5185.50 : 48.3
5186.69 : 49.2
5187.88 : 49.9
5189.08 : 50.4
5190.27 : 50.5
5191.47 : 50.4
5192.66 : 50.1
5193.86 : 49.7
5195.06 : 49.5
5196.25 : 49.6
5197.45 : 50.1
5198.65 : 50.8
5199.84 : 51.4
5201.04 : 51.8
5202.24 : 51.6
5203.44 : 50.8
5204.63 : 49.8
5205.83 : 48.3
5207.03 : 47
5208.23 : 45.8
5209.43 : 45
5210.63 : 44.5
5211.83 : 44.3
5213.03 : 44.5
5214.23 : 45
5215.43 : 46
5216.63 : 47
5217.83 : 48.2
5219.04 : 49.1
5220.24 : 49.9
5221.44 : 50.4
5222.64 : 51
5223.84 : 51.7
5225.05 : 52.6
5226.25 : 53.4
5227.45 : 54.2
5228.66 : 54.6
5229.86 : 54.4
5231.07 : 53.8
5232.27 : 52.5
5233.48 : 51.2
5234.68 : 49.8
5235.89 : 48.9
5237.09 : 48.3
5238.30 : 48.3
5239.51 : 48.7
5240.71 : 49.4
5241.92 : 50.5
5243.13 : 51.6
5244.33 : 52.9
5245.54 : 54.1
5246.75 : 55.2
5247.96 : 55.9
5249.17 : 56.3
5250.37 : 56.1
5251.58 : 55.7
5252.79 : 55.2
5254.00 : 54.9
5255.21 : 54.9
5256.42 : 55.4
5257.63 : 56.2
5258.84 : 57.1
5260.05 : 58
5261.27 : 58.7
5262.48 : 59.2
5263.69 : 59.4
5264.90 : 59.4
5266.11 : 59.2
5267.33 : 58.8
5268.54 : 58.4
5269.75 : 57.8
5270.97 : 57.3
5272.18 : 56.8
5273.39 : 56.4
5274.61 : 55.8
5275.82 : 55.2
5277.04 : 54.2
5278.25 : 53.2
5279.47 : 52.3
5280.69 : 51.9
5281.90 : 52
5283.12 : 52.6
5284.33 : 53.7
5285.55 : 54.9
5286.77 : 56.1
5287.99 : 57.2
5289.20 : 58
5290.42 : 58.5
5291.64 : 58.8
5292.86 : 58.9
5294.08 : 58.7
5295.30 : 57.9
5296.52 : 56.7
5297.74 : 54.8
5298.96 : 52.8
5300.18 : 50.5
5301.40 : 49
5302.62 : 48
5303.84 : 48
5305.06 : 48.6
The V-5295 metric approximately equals 1.77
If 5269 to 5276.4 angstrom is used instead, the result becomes 1.76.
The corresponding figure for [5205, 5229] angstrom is 1.74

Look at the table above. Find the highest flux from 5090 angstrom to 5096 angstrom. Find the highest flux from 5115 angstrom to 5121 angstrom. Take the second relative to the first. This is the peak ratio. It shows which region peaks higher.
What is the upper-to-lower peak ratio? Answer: 0.88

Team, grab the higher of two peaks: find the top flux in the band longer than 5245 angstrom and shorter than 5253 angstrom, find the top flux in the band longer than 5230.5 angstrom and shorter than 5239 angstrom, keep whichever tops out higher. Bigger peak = 56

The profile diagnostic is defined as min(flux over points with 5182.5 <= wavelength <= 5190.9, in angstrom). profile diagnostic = 46.8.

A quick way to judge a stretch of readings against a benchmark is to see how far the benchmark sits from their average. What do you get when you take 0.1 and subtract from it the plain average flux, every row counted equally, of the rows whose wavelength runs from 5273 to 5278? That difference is -55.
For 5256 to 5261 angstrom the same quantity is -57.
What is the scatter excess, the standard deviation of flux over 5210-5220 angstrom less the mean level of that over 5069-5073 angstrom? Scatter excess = -48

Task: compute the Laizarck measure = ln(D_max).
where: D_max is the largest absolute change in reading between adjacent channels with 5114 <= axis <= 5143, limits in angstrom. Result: 1.0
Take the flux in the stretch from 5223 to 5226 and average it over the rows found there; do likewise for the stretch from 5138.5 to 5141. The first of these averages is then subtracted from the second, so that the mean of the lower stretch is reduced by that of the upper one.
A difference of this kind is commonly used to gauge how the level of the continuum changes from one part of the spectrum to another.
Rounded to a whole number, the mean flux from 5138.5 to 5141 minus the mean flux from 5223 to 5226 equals -4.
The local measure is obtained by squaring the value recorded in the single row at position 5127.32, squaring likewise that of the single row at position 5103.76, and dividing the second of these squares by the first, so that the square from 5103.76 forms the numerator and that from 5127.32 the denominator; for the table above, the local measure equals 1.1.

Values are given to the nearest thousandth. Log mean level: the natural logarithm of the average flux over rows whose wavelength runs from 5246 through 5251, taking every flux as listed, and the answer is 4.023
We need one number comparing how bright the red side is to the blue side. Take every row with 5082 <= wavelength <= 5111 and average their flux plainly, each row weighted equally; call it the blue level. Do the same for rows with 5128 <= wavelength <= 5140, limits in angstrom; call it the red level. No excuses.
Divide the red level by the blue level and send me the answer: 1.13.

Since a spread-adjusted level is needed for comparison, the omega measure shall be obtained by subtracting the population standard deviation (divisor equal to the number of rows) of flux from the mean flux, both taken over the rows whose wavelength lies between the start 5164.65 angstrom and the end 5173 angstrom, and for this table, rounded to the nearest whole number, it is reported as 49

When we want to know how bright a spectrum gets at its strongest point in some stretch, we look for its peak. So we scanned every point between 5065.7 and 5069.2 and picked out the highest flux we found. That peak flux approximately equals 48.1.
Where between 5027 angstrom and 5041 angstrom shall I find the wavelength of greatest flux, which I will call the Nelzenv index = 5040.69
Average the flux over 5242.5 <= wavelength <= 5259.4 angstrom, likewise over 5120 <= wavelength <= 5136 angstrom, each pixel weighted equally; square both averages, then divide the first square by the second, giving 1.76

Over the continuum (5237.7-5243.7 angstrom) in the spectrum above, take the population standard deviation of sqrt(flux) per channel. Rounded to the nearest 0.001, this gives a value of 0.085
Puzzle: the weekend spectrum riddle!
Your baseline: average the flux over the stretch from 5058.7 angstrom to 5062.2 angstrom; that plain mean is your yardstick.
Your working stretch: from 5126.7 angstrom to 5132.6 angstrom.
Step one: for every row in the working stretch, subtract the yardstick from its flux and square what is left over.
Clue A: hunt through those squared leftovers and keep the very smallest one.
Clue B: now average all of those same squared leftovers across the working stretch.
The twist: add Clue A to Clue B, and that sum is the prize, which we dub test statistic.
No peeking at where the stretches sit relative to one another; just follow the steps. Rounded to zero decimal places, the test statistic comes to 13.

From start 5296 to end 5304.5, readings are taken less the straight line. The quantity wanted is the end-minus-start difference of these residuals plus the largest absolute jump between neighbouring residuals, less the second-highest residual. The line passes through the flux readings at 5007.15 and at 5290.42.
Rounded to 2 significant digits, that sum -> -2.7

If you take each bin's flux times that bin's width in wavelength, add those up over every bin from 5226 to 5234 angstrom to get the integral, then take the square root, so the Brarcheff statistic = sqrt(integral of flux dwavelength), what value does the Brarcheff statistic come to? 21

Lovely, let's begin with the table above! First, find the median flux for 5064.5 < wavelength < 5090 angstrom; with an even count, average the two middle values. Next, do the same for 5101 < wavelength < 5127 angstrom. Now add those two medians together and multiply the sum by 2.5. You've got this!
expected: 213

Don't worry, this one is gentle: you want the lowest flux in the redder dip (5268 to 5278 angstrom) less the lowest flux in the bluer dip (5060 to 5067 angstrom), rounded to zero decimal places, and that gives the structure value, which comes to 12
